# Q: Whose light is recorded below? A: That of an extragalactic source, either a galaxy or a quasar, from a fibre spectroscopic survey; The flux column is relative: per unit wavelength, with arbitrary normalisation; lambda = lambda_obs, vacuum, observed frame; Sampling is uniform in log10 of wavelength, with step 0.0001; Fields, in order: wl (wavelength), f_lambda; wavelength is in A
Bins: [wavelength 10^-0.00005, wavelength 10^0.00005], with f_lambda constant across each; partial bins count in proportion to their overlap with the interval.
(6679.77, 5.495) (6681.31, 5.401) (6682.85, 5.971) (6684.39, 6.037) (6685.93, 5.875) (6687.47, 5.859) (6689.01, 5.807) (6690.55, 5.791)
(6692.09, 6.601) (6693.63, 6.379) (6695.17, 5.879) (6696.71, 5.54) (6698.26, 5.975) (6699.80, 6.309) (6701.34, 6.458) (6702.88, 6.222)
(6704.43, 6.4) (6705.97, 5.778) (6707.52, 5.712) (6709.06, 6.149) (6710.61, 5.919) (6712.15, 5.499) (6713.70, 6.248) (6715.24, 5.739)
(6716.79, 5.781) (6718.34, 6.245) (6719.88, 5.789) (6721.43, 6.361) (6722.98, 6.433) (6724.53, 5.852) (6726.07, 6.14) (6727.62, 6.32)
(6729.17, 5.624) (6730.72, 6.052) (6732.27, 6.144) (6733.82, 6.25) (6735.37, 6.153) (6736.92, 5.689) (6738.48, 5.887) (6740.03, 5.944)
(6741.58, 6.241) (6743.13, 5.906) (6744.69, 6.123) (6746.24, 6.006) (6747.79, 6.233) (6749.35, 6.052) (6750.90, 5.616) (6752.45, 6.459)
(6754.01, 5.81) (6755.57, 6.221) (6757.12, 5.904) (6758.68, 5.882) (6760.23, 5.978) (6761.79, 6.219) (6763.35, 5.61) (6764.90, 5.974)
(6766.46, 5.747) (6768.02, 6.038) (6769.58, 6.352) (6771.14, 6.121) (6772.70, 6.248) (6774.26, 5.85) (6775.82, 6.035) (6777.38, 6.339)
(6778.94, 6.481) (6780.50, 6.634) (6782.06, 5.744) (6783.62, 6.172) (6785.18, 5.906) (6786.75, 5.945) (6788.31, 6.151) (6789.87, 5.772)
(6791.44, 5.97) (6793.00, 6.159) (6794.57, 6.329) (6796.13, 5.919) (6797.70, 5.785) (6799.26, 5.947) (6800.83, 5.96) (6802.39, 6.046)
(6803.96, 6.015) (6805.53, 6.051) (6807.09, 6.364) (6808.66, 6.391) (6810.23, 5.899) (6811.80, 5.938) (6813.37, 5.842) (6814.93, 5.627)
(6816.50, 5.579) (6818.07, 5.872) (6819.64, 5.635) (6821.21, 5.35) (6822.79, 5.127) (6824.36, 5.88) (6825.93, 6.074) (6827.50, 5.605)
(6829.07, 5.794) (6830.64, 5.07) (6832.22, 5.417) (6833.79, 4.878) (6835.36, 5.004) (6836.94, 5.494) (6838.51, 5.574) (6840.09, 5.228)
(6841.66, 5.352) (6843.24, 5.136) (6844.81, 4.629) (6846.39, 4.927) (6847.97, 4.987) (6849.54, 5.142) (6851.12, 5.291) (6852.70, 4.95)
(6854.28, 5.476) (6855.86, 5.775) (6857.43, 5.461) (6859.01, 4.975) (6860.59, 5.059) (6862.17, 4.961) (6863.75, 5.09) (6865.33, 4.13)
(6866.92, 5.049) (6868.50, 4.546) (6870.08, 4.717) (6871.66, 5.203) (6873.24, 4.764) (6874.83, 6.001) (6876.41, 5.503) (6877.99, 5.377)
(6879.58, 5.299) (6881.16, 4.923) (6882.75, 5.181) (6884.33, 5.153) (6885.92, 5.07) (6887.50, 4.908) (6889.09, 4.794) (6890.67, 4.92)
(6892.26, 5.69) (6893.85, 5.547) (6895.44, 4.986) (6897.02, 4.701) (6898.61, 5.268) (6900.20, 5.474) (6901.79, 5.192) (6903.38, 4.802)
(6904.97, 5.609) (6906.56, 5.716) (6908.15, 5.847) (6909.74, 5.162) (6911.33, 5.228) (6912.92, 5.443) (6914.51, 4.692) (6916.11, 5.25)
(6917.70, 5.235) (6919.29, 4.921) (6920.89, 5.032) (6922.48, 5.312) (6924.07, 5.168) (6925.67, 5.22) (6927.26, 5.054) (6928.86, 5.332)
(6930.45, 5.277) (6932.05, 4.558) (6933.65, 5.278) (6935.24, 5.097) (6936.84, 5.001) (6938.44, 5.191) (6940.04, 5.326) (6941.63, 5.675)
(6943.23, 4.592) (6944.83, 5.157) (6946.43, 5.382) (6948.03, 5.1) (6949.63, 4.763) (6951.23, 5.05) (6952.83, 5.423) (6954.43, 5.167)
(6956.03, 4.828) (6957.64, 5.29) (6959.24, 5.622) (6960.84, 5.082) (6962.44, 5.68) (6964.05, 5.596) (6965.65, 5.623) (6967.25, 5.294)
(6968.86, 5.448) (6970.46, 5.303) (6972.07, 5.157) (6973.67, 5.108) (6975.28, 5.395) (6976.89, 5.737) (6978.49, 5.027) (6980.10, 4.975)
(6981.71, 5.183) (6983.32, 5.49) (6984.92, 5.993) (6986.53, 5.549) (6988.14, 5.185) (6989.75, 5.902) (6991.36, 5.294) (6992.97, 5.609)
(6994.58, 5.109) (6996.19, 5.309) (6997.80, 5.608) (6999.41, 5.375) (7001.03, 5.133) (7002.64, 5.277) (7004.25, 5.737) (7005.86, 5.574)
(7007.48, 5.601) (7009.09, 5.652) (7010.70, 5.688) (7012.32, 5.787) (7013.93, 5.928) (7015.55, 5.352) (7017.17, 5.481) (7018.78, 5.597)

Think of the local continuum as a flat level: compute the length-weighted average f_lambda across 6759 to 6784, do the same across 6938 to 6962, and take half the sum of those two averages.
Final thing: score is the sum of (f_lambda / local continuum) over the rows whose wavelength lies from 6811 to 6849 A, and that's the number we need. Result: 23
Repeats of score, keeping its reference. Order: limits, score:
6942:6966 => 14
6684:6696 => 9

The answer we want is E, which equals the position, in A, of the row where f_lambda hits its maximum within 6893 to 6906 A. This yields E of 6904.97 A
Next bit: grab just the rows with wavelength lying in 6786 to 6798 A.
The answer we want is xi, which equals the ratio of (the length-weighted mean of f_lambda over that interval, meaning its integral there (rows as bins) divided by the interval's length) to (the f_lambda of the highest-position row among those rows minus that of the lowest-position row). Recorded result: -38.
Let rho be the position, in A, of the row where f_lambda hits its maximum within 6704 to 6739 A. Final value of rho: 6722.98 A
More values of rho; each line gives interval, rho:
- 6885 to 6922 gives 6908.15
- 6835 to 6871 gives 6855.86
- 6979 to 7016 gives 6984.92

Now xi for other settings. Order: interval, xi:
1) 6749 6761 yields -81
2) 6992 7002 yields -11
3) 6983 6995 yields -15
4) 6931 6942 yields 5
